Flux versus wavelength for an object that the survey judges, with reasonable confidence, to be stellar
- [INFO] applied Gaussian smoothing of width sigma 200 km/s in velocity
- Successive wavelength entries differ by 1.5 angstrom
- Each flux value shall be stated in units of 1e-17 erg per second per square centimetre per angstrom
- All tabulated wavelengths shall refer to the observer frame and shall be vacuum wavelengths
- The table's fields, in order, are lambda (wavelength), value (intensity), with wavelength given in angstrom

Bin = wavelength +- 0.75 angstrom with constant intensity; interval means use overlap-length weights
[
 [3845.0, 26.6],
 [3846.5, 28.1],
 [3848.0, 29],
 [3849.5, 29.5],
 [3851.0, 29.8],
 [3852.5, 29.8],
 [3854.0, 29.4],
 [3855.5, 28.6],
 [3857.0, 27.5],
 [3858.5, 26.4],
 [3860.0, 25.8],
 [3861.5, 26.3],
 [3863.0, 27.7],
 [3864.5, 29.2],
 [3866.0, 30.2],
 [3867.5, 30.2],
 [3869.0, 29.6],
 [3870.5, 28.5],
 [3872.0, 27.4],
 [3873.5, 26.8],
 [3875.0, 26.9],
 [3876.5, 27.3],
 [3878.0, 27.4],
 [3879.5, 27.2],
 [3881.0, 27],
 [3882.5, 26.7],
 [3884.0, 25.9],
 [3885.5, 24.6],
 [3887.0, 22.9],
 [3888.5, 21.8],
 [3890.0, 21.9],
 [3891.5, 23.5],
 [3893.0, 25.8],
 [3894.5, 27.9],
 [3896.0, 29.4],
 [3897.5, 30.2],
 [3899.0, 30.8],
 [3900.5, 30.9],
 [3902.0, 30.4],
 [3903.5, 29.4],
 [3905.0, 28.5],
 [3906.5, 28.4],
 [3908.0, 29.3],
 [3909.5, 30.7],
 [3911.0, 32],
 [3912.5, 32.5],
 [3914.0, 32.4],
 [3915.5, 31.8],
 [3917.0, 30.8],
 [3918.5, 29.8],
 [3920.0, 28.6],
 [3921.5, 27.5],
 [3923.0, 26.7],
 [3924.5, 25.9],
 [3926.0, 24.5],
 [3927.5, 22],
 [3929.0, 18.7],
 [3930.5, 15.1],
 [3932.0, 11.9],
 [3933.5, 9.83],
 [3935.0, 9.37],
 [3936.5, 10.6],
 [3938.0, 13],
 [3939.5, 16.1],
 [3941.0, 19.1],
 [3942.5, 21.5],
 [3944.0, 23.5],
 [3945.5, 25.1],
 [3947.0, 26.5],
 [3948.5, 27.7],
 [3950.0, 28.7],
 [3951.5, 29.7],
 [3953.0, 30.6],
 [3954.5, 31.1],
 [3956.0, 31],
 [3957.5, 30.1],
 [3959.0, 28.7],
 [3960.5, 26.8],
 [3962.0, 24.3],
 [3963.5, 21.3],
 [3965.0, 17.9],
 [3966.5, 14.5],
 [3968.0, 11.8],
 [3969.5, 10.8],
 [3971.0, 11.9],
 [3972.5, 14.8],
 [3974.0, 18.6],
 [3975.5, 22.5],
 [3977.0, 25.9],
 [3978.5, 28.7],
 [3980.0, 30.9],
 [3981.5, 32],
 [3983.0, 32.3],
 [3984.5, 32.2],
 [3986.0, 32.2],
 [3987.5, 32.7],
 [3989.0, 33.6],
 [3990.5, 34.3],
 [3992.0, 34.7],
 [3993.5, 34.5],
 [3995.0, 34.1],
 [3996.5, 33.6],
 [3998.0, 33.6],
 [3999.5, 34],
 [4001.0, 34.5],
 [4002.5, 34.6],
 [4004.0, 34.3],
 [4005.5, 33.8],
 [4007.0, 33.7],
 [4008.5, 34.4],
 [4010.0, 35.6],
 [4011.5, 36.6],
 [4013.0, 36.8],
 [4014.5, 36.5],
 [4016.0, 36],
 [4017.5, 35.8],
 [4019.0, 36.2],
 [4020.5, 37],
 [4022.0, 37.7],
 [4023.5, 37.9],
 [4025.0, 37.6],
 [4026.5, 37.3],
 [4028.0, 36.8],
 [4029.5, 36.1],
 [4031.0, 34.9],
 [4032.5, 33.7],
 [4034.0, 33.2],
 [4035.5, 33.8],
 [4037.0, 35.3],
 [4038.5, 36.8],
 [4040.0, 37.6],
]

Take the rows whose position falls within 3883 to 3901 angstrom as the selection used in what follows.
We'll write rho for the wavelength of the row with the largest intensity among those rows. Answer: 3900.5 angstrom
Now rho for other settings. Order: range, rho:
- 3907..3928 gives 3912.5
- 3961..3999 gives 3992.0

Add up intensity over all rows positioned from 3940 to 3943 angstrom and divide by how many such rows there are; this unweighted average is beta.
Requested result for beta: 20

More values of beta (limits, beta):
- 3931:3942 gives 13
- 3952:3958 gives 31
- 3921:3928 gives 25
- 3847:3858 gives 29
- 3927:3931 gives 19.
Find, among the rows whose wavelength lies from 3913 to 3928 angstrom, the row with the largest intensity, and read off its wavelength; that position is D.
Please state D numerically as 3914.0 angstrom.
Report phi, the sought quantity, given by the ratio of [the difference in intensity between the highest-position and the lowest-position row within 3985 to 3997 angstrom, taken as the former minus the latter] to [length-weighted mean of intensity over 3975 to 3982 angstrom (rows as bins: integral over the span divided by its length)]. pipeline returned 0.05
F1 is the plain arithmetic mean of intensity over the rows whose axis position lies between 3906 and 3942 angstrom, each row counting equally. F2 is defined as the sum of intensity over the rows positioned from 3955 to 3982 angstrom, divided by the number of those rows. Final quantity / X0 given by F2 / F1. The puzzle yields 0.96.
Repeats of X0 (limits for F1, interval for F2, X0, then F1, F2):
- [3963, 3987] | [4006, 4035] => 1.61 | 22.4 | 36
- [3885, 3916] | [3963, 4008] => 0.98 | 28.3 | 28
